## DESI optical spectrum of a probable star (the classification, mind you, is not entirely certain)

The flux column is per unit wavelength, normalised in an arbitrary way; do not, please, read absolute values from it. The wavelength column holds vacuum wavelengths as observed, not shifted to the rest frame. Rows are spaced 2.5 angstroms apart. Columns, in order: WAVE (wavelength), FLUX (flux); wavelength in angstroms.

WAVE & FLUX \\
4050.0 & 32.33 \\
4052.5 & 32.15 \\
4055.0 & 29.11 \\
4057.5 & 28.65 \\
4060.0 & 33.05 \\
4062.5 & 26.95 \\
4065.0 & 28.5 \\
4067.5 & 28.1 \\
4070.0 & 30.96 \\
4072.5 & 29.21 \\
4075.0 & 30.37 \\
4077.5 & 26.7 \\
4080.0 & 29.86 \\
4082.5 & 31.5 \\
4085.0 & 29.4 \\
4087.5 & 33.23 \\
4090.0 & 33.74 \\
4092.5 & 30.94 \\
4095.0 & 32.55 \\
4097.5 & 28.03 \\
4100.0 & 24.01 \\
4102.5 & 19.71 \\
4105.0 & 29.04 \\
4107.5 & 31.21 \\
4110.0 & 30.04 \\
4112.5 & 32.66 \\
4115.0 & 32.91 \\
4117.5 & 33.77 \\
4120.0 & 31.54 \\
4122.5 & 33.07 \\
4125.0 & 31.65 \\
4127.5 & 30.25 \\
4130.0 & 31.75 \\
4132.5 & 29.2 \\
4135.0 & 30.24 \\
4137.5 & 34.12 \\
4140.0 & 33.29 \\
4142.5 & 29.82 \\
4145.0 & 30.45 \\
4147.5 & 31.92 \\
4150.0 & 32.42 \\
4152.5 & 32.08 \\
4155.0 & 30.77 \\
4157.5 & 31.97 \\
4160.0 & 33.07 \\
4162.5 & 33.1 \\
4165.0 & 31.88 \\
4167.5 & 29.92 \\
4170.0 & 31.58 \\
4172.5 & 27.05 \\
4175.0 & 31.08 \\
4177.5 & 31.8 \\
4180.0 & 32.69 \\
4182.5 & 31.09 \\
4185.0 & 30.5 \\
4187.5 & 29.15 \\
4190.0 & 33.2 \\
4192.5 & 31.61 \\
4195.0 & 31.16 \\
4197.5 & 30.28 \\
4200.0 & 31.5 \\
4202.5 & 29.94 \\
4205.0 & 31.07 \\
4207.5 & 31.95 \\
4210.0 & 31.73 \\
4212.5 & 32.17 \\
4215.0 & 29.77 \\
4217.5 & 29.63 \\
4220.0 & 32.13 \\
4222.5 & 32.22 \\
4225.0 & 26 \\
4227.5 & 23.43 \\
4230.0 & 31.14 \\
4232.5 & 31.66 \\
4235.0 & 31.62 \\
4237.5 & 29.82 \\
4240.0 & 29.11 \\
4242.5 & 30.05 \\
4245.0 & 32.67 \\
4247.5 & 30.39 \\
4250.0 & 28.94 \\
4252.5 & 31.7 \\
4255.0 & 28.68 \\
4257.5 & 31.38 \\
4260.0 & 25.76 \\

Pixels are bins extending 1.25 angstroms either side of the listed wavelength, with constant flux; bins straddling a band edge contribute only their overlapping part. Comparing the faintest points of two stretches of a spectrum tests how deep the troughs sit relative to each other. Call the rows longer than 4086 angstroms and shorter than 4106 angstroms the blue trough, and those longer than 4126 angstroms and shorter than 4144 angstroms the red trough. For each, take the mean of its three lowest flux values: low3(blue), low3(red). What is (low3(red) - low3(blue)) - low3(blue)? -18.1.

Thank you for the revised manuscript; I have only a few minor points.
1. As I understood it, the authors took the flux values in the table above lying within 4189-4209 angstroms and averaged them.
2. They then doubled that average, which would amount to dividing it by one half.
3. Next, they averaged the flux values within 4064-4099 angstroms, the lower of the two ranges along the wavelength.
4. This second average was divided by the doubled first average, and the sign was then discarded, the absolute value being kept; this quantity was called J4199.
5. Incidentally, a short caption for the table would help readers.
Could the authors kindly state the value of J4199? 0.482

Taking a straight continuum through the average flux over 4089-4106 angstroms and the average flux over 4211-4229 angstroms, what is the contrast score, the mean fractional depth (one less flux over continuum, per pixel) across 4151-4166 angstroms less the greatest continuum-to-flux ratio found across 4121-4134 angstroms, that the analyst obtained -1.09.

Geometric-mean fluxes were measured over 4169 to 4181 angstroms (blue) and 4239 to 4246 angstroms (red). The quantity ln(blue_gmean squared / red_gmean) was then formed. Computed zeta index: 3.43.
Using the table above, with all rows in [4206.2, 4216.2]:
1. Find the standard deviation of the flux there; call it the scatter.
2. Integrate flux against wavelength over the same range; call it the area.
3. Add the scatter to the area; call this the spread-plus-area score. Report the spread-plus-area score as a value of 315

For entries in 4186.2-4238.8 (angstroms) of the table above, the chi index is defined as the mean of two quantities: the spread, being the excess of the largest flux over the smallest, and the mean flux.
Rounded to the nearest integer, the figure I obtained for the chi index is 20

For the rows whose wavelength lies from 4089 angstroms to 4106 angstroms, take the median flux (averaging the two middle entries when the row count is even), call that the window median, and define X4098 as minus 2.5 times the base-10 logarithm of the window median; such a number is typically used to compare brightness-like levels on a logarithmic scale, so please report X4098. -3.66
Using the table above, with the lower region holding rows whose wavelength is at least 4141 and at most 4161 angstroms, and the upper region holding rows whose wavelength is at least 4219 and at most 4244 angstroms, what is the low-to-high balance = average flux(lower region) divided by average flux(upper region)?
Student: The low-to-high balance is 1.06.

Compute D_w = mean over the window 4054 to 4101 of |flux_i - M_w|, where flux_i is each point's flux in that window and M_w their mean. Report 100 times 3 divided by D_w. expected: 153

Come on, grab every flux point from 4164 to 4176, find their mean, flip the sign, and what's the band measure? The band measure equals -30.3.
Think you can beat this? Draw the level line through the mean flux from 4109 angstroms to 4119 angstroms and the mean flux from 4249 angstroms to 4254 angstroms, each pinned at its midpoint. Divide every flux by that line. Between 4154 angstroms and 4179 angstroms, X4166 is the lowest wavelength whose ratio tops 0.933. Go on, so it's 4155.0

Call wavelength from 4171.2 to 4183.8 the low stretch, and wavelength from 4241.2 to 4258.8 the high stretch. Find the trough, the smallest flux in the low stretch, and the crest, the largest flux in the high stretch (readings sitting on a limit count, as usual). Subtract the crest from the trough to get -6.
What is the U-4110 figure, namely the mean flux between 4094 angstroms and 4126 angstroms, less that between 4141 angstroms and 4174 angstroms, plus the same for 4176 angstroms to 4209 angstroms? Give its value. 30.0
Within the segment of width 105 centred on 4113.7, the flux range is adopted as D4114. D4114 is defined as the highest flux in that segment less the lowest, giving 14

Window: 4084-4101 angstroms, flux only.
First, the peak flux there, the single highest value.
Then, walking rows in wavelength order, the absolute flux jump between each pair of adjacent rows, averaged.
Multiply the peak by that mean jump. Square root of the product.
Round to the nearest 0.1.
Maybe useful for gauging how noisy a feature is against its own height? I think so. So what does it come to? 9.9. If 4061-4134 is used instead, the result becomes 9.0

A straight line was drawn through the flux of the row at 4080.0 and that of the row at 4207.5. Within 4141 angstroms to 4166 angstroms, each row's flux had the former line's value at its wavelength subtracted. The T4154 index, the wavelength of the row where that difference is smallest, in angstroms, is 4142.5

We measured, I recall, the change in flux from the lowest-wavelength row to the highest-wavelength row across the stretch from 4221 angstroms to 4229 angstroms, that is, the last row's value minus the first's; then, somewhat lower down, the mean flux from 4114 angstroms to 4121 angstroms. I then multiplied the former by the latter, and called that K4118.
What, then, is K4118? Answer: -288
